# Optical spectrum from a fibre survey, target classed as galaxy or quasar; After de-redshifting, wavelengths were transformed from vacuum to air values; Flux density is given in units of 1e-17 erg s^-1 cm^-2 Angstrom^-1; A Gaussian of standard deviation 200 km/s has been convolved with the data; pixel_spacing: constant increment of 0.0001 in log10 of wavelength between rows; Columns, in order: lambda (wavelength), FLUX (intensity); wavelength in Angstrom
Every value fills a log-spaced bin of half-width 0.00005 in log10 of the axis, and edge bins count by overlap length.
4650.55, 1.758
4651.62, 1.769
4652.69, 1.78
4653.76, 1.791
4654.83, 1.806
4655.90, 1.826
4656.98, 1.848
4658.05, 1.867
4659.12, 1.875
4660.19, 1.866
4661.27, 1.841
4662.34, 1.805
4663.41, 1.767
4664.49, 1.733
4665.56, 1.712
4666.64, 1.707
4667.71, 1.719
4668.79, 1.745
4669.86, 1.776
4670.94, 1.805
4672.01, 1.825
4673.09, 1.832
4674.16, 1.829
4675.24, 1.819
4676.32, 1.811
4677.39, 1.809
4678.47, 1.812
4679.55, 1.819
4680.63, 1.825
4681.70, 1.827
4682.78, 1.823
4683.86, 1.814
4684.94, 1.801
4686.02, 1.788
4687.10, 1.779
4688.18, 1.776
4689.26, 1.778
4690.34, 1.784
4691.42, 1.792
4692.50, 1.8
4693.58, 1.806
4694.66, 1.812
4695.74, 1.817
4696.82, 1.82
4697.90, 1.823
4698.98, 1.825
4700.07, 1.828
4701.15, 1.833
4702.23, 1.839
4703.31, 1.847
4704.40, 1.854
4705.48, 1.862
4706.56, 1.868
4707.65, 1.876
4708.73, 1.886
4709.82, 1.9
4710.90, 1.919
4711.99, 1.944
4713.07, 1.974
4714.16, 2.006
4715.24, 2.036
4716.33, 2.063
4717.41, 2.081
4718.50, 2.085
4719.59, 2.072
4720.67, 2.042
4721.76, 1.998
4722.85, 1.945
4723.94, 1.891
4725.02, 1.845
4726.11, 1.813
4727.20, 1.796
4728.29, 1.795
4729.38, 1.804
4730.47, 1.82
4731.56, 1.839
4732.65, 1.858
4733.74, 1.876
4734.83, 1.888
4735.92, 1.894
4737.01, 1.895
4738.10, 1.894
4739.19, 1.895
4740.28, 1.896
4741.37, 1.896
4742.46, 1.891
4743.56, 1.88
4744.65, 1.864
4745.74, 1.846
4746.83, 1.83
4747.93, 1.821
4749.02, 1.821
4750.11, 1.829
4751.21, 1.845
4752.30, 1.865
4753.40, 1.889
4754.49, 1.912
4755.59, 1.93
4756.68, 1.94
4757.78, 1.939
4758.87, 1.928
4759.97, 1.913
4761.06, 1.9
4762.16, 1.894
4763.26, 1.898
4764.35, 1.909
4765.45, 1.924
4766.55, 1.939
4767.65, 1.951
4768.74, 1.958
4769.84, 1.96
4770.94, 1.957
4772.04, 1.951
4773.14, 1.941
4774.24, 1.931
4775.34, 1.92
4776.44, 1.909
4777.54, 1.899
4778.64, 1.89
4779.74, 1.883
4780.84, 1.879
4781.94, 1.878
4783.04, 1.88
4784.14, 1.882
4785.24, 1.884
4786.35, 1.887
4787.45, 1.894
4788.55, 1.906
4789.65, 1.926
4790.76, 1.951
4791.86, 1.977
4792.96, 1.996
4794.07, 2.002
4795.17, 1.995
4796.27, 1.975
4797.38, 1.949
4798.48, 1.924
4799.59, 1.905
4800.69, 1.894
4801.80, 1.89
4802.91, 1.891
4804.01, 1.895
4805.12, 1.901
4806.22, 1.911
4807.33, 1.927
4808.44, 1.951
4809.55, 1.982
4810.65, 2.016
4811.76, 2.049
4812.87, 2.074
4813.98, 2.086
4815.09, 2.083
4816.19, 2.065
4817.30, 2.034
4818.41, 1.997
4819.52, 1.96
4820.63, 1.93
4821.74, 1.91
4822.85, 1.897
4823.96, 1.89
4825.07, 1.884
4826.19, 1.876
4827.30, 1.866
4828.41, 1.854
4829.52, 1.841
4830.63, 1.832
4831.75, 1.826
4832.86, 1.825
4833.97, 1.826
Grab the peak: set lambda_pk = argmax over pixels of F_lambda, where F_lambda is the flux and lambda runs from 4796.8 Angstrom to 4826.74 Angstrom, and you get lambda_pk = 4813.98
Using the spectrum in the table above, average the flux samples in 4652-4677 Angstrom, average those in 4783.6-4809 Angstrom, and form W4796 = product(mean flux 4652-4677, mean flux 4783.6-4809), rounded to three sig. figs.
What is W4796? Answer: 3.47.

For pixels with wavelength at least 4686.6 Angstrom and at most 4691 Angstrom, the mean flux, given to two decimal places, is 1.78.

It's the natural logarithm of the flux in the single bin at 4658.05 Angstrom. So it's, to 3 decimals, 0.624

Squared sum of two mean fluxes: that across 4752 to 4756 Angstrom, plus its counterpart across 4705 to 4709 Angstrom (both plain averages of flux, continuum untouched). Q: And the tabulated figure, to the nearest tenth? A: 14.2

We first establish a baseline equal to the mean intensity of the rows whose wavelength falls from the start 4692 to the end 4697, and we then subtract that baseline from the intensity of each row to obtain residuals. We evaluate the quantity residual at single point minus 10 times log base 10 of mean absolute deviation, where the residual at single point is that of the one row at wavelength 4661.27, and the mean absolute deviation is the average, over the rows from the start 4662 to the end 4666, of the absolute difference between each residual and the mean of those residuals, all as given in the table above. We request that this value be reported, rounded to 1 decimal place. 15.0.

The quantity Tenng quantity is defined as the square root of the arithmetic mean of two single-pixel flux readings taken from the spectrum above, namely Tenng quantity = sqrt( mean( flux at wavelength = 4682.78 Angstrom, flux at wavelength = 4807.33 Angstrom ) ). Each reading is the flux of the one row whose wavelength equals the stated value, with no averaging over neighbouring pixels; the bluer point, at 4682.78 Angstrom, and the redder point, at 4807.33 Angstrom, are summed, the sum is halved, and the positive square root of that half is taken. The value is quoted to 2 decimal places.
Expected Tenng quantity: 1.37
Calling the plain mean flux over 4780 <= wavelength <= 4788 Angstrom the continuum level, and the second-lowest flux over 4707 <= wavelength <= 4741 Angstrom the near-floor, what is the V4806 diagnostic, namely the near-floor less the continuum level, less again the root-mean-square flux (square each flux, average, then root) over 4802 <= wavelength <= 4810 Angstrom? -2.01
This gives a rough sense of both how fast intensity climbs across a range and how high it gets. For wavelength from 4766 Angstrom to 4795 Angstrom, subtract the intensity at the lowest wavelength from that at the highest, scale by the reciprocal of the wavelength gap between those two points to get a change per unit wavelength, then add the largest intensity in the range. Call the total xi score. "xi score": 2.00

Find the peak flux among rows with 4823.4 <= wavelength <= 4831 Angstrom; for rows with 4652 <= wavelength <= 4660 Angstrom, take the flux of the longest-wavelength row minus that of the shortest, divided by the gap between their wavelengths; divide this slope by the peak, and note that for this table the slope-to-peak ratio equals 0.0078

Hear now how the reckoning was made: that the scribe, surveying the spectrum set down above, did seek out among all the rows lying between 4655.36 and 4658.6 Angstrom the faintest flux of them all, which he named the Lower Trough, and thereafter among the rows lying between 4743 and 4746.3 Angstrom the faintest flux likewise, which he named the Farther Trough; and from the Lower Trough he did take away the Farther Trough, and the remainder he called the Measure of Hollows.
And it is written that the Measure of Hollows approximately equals -0.020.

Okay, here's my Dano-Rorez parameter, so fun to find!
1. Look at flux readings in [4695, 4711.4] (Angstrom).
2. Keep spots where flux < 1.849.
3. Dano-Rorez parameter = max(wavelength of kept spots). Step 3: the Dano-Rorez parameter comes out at 4703.31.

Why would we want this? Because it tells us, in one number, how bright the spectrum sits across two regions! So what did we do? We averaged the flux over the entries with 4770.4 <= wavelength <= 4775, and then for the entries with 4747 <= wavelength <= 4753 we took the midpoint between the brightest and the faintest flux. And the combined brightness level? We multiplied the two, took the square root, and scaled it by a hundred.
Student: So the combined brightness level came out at 189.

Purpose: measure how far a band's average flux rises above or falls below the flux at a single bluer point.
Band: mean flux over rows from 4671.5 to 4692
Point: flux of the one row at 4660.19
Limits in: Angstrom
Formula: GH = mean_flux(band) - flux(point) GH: -0.06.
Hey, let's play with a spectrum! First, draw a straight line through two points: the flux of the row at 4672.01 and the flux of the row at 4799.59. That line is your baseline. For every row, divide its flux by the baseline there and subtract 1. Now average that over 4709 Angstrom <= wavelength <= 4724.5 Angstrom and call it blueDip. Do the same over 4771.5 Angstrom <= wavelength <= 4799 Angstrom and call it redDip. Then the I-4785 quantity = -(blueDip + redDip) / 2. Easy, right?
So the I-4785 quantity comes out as -0.046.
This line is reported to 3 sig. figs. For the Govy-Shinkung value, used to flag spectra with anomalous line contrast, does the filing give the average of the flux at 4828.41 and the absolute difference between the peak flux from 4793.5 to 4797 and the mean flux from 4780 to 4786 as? 0.988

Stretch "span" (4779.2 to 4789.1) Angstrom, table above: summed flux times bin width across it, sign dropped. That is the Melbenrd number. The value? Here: 19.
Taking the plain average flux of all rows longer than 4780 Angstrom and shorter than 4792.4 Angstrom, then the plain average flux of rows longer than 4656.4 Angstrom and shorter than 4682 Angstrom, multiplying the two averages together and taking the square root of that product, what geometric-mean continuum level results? 1.85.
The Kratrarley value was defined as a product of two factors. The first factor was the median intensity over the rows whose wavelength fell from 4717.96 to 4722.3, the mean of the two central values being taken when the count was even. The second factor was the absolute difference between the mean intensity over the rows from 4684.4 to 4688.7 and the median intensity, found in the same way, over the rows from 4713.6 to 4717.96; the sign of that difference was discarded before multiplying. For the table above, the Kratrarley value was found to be 0.54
